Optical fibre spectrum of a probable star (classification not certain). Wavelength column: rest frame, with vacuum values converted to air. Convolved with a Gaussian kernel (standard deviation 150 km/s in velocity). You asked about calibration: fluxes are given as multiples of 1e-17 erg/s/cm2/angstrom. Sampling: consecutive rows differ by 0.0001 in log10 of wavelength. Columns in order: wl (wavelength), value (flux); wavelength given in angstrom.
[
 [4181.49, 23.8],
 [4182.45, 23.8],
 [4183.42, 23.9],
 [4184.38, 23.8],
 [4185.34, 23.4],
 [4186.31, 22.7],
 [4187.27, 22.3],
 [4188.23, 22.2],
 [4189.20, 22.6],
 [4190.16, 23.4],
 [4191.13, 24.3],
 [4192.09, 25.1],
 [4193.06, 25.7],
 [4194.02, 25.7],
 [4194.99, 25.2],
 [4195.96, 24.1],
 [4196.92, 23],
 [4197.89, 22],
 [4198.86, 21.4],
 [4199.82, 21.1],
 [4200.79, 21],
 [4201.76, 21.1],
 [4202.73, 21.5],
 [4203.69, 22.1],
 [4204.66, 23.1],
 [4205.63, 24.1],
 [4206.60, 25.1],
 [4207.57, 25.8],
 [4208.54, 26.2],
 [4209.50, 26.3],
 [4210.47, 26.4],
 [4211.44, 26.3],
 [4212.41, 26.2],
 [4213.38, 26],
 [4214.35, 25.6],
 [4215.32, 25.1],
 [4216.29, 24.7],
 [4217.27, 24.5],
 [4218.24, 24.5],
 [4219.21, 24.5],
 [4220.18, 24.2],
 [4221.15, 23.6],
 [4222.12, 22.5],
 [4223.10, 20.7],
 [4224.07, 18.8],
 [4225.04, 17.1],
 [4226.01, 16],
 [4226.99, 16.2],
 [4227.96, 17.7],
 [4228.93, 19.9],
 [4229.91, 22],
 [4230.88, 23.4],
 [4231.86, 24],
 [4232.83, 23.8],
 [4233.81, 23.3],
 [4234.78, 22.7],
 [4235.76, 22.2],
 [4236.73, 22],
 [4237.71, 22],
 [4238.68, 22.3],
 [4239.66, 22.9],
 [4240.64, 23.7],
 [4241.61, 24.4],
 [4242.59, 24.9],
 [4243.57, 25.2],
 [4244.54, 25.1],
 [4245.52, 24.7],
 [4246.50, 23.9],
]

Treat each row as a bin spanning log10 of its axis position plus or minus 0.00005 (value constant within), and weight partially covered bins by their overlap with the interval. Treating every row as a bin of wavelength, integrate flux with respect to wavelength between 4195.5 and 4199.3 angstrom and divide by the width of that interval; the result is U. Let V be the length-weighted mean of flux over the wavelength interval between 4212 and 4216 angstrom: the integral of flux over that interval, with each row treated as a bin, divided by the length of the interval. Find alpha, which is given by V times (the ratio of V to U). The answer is 29.1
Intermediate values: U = 22.6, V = 25.7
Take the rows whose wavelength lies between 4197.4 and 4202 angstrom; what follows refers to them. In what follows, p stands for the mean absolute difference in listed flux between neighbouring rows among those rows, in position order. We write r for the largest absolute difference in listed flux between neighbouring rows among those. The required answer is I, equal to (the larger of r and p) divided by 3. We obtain 0.20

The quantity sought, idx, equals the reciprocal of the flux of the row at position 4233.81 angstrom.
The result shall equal 0.0429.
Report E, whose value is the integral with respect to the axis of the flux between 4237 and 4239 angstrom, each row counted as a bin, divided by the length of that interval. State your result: 22.1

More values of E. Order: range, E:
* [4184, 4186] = 23.5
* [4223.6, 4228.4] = 17.2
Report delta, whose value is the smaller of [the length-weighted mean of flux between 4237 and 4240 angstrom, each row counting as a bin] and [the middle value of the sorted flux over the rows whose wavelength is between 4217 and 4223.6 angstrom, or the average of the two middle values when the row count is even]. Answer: 22.3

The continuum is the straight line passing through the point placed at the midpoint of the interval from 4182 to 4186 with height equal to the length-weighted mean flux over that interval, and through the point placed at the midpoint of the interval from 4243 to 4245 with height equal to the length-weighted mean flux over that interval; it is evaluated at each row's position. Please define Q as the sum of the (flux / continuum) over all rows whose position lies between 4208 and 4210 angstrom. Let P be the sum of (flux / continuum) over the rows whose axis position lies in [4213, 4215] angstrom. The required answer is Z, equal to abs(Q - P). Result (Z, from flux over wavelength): 0.05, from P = 2.1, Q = 2.16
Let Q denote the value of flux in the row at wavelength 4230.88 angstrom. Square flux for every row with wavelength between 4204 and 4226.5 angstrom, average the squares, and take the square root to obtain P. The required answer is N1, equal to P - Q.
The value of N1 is 0.6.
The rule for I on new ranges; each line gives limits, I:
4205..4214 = 0.33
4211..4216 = 0.17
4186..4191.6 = 0.30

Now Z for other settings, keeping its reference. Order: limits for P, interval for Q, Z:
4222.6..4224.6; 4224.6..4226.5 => 0.26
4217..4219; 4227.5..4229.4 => 0.48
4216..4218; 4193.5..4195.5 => 0.12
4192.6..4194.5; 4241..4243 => 0.19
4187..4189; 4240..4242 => 0.04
